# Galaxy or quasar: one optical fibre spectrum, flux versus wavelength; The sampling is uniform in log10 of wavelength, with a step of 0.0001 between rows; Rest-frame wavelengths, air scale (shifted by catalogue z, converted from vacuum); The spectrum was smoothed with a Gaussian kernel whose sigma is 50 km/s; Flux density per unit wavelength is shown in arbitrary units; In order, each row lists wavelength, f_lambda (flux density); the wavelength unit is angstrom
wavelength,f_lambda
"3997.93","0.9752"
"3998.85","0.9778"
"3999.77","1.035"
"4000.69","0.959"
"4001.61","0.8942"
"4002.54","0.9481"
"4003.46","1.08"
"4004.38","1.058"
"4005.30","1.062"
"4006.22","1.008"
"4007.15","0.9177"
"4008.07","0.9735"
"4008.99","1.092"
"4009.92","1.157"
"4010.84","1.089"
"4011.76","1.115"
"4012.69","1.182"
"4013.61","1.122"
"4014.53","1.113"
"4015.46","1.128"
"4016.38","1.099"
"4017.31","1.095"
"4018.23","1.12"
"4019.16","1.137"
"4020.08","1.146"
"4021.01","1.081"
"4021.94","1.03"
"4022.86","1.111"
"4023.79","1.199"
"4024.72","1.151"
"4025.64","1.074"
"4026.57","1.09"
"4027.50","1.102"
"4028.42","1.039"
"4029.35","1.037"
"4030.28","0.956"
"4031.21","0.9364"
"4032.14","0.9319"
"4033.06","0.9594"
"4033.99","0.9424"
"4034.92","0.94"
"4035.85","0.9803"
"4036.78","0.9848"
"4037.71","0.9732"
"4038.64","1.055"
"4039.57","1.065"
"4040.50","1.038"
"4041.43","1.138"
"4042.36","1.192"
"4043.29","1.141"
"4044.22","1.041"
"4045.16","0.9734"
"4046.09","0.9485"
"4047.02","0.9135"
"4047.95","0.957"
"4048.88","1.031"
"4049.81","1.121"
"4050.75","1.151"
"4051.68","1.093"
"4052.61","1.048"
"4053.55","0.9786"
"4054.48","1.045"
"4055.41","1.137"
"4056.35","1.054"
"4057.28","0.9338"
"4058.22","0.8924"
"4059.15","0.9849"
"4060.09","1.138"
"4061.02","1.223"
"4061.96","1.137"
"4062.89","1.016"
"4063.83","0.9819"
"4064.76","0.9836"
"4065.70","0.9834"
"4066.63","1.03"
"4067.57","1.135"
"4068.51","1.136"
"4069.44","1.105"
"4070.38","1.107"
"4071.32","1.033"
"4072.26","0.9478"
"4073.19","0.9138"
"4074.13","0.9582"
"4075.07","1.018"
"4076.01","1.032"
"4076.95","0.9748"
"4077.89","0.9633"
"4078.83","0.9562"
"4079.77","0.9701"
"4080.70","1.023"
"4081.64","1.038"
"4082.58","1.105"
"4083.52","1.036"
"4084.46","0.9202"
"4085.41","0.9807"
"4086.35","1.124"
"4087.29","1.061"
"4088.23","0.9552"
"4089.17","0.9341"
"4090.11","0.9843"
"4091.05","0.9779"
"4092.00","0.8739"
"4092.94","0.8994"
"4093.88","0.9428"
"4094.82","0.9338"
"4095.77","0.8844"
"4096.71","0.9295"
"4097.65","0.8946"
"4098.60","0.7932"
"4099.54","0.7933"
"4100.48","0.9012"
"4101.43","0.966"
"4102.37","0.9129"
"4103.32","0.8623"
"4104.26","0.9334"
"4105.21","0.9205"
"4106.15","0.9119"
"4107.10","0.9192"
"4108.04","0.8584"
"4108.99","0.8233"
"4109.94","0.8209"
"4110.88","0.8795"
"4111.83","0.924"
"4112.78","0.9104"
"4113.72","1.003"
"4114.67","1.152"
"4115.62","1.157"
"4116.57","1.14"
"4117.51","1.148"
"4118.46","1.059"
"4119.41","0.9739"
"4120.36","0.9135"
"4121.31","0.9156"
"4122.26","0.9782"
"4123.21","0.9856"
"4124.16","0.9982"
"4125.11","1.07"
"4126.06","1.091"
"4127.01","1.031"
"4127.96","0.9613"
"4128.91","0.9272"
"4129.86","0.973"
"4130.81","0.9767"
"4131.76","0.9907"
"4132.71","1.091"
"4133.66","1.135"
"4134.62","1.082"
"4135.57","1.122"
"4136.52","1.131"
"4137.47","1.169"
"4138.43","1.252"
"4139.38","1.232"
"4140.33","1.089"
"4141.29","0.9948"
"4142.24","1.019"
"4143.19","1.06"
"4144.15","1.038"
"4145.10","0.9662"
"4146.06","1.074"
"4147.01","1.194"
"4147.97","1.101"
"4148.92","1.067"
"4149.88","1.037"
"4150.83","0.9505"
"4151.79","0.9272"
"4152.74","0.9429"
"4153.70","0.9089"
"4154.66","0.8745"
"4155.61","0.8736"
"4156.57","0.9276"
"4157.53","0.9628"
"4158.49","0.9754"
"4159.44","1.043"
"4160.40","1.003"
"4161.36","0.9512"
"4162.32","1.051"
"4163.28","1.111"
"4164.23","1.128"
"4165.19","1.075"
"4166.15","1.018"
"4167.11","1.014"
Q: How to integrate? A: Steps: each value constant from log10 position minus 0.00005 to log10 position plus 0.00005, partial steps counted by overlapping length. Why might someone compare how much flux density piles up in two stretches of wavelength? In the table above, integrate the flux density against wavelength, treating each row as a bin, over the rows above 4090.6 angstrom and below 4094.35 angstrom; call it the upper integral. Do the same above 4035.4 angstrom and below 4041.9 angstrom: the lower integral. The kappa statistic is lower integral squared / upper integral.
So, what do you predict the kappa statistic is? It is 13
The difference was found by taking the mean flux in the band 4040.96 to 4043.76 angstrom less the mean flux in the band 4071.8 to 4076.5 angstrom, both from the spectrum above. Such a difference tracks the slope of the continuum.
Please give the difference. 0.18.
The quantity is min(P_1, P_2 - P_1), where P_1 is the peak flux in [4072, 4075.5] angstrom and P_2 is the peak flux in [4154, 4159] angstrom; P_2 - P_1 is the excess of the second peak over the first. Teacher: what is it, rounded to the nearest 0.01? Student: -0.04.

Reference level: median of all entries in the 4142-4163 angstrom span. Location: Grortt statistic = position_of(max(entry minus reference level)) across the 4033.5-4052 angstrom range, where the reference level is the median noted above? 4042.36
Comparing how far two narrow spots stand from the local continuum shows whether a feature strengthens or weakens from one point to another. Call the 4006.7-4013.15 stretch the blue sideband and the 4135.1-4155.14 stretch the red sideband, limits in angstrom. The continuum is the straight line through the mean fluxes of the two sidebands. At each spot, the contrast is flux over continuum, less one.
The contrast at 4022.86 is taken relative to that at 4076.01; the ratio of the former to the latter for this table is -1.1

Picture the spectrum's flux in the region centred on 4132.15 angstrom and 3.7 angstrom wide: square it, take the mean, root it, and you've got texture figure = 1.05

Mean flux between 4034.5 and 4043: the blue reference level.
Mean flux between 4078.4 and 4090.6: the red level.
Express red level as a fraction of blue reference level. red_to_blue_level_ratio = 0.97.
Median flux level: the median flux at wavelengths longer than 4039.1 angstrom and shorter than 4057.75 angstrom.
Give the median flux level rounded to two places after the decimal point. 1.05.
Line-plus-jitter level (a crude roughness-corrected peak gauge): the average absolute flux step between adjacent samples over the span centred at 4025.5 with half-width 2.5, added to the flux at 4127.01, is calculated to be 1.07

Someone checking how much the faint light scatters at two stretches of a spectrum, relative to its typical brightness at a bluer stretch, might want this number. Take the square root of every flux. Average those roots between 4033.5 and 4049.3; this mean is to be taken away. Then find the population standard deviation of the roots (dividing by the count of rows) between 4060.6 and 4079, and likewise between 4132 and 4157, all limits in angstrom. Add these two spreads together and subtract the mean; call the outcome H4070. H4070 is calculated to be -0.919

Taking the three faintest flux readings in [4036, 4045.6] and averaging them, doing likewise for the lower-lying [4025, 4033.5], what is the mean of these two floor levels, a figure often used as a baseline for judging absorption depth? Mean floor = 0.96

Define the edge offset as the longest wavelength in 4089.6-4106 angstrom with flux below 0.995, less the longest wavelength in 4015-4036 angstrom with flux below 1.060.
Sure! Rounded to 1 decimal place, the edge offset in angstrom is 69.4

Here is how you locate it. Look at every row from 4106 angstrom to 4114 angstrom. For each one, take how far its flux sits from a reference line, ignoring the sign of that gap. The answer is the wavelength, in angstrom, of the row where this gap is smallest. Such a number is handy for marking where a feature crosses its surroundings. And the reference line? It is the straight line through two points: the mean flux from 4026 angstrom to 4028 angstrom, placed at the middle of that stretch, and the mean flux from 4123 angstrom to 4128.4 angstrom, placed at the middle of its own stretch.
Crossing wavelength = 4113.72 angstrom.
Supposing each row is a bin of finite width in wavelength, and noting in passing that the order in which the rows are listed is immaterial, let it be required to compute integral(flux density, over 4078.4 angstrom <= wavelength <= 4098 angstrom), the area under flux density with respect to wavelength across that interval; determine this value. 19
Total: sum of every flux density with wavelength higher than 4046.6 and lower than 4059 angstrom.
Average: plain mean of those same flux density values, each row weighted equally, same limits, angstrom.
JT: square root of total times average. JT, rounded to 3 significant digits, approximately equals 3.70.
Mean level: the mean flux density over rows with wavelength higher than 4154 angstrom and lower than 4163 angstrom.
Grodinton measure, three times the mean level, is 2.89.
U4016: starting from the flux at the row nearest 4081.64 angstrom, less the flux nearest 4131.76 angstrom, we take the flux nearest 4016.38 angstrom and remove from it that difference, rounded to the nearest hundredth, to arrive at 1.05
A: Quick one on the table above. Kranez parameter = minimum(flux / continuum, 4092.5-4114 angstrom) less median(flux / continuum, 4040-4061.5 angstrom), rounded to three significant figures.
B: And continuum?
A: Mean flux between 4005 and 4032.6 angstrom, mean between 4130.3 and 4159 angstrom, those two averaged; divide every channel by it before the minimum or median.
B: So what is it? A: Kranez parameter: -0.238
